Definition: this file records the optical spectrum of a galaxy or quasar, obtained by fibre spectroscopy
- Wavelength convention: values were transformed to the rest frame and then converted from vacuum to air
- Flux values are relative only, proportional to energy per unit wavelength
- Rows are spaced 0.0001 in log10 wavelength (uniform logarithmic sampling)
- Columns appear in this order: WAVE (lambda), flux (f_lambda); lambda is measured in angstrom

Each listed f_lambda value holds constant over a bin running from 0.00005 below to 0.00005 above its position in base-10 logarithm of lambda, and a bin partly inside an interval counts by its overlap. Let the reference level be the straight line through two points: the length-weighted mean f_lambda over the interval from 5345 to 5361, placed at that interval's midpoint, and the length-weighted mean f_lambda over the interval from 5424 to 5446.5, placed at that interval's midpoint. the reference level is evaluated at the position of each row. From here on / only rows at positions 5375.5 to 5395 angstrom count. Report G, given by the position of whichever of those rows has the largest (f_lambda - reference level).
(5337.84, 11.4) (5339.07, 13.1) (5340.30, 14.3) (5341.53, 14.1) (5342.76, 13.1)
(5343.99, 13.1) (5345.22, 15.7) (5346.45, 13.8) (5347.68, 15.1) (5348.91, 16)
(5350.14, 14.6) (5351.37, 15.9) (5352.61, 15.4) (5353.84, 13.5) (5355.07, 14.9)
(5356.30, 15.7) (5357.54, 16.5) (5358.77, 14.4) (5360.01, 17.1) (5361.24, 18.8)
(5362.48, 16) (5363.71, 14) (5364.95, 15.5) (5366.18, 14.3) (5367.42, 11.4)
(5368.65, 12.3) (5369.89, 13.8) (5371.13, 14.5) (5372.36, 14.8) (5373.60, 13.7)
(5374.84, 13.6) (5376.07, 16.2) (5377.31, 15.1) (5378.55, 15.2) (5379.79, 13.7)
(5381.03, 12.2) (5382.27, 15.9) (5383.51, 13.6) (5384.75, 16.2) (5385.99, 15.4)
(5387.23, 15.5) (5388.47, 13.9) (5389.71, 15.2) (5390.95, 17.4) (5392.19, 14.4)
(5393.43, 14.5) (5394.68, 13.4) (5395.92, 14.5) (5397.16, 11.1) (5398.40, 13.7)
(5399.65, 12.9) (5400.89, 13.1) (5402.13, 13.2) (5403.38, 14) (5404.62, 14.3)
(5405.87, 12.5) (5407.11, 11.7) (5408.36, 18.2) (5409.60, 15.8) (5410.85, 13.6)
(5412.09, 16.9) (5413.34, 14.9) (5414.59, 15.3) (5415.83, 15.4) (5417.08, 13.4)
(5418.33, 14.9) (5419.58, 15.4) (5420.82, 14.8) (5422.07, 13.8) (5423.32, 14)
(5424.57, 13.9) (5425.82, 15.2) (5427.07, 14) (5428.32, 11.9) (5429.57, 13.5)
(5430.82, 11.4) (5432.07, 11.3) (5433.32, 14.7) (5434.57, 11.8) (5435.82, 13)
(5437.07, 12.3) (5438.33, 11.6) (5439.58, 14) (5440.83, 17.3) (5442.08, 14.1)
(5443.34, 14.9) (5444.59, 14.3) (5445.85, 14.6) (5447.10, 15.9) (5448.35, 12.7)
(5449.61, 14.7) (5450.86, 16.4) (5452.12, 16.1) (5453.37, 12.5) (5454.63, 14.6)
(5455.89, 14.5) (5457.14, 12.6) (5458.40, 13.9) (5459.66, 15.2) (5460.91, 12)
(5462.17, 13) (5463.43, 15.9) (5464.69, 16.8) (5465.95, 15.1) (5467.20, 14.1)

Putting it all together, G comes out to 5390.95 angstrom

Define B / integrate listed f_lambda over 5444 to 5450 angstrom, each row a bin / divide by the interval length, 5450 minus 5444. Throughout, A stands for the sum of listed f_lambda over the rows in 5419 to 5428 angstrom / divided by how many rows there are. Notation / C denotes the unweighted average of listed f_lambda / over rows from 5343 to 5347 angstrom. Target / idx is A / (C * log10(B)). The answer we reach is 0.878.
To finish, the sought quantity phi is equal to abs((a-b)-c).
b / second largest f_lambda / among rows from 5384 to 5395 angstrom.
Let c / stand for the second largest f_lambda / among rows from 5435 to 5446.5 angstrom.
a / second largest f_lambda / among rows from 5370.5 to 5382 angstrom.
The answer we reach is 15.9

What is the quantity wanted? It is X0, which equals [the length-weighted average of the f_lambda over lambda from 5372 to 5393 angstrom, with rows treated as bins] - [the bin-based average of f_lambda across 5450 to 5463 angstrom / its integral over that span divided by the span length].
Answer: 0.7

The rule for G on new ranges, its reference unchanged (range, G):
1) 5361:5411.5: 5408.36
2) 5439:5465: 5464.69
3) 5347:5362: 5361.24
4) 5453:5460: 5459.66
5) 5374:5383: 5376.07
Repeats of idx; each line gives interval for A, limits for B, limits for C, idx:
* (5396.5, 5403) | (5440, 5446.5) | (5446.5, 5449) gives 0.761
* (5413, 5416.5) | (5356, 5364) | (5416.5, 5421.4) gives 0.860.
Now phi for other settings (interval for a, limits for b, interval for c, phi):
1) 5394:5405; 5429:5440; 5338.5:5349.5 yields 15.4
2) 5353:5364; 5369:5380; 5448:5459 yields 14.2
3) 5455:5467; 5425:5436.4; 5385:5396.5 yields 14.3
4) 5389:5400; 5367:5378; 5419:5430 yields 15.1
